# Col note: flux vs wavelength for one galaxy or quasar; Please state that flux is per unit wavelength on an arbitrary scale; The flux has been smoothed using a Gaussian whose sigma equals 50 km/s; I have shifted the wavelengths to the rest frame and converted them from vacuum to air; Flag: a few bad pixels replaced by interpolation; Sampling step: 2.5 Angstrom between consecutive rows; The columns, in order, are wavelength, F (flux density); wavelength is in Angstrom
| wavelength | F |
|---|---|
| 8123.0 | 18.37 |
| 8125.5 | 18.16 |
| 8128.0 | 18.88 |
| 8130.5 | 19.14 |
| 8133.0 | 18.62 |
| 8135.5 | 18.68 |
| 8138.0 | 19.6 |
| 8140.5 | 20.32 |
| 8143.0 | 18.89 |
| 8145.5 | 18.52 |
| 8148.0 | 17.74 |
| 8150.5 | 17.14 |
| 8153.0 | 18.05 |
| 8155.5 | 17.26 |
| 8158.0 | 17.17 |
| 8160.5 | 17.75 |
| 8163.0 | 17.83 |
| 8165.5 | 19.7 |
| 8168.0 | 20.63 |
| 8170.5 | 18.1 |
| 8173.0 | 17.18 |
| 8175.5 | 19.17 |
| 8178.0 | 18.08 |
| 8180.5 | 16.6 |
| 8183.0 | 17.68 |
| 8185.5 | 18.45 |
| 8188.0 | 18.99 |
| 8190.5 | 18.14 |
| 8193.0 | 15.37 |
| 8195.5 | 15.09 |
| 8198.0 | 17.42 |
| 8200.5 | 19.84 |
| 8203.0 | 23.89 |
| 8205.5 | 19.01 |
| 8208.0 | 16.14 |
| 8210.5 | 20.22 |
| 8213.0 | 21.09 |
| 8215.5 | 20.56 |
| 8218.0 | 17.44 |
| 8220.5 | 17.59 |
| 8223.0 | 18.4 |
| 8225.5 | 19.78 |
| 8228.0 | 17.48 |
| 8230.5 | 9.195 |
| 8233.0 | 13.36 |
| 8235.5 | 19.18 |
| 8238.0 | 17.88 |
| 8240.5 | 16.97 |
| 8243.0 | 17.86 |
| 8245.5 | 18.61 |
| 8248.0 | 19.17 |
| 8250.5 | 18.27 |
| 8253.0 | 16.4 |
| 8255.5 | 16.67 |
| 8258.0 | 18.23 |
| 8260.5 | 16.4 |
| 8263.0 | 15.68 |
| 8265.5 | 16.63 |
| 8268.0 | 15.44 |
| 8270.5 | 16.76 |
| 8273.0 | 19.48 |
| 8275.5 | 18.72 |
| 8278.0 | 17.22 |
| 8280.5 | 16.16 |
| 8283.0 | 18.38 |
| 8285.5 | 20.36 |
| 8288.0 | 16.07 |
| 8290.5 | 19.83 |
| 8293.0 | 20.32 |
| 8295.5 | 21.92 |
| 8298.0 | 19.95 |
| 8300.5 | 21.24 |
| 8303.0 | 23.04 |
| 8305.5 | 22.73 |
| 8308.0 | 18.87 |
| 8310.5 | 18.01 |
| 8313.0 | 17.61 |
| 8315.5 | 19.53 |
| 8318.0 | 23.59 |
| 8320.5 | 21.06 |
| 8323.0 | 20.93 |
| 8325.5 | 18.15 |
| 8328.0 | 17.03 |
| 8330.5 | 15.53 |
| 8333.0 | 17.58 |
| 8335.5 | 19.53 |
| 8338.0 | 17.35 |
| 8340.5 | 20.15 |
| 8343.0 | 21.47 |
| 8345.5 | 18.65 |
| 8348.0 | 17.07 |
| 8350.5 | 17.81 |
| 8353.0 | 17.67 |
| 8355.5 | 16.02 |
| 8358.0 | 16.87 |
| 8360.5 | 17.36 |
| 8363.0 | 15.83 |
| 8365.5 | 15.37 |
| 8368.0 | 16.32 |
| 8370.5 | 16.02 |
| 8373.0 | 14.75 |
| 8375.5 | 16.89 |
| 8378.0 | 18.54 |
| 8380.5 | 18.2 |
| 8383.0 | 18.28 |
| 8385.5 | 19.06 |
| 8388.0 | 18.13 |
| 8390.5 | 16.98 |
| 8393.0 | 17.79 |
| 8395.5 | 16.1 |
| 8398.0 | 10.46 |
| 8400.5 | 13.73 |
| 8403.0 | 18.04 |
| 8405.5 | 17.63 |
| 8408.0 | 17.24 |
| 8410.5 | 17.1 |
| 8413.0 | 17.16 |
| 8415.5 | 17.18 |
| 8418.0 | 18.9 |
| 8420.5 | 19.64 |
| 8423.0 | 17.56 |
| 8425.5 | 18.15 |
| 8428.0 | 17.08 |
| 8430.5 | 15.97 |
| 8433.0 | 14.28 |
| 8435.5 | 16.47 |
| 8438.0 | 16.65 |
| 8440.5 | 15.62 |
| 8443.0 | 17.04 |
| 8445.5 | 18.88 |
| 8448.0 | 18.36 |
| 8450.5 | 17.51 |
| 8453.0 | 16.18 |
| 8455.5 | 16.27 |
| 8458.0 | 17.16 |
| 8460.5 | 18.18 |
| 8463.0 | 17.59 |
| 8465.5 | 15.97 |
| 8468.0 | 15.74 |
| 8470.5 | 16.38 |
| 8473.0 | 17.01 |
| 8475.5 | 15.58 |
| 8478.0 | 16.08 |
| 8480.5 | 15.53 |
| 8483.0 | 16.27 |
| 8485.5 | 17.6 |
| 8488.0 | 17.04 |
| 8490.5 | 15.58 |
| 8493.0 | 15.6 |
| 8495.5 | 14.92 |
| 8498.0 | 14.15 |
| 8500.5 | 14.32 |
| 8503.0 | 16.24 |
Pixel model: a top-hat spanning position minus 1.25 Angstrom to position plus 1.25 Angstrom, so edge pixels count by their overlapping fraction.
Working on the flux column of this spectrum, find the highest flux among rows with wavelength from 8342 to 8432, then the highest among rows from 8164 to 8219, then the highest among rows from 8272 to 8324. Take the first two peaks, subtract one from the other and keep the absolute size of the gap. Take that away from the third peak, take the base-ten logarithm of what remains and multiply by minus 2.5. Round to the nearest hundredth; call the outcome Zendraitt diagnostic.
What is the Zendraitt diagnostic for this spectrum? -3.31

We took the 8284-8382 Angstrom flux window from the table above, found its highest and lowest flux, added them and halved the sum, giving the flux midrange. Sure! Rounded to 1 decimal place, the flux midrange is 19.2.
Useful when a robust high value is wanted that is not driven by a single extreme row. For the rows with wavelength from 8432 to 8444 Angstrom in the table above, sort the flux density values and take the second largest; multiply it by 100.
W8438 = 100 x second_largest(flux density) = 1665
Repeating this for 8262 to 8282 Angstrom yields 1872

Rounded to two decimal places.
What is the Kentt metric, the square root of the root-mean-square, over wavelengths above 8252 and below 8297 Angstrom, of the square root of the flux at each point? 2.05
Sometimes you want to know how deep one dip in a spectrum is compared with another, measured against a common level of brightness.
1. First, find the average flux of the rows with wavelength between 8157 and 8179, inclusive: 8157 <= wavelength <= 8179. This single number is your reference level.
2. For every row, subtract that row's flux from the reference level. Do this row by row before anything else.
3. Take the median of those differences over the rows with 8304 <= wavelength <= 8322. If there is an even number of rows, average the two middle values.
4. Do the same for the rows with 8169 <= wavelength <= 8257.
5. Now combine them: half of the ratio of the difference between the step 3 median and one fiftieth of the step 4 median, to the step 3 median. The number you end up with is 0.503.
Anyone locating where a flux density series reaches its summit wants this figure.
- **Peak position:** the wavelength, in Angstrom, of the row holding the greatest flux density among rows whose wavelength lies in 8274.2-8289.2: 8285.5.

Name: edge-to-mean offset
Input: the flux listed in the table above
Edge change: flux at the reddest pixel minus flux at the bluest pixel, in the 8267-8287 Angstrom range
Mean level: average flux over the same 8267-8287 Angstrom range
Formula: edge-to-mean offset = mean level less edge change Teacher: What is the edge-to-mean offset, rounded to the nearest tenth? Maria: 12.9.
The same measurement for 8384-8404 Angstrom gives 17.3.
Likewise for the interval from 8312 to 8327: 19.6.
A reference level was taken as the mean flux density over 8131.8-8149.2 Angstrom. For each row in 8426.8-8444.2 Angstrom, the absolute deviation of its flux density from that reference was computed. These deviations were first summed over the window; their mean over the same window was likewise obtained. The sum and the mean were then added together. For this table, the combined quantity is 22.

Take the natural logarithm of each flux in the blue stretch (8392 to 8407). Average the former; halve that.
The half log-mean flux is 1.37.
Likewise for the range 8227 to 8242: 1.36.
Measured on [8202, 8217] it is 1.50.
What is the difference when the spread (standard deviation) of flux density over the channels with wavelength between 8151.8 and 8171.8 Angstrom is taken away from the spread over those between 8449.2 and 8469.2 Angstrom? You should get -0.3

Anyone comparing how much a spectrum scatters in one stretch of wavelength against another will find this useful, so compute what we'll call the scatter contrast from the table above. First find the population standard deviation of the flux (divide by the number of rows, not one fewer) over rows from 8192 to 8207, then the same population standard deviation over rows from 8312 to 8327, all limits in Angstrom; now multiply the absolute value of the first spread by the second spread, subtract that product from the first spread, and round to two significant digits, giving -3.0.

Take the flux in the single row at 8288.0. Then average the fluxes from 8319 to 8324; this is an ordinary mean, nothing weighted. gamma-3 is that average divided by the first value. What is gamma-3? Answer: 1.31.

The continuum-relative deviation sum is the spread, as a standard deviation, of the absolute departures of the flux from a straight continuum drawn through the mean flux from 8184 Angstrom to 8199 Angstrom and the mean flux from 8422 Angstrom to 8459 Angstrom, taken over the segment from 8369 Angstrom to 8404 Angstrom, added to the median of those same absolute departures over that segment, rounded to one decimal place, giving 2.8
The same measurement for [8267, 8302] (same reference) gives 3.4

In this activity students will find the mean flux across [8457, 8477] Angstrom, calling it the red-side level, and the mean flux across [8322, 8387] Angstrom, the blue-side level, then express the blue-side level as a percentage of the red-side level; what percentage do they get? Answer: 106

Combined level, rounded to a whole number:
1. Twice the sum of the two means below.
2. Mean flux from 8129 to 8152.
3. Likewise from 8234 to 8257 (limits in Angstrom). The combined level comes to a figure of 73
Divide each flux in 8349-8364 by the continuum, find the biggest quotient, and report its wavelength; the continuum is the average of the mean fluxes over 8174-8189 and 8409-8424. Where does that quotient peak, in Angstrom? 8350.5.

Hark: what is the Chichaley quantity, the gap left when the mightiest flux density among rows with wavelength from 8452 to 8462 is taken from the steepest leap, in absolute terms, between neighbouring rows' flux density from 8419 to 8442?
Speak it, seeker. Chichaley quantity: -16.0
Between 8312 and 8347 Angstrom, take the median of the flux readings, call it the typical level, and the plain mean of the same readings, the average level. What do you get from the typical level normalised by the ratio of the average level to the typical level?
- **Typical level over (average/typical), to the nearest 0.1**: 19.0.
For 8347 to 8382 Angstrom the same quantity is 17.0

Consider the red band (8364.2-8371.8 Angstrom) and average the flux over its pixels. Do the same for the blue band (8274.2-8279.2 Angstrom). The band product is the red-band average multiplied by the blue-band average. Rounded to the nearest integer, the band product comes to 286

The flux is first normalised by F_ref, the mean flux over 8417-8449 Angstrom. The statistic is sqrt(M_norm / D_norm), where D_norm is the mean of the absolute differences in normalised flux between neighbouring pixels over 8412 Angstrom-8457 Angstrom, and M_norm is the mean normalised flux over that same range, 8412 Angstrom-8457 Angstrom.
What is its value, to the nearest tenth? 4.0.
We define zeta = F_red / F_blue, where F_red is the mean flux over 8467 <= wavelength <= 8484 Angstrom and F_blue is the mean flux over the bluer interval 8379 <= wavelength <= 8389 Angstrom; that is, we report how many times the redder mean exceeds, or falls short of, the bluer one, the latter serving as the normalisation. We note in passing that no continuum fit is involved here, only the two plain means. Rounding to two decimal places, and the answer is 0.87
